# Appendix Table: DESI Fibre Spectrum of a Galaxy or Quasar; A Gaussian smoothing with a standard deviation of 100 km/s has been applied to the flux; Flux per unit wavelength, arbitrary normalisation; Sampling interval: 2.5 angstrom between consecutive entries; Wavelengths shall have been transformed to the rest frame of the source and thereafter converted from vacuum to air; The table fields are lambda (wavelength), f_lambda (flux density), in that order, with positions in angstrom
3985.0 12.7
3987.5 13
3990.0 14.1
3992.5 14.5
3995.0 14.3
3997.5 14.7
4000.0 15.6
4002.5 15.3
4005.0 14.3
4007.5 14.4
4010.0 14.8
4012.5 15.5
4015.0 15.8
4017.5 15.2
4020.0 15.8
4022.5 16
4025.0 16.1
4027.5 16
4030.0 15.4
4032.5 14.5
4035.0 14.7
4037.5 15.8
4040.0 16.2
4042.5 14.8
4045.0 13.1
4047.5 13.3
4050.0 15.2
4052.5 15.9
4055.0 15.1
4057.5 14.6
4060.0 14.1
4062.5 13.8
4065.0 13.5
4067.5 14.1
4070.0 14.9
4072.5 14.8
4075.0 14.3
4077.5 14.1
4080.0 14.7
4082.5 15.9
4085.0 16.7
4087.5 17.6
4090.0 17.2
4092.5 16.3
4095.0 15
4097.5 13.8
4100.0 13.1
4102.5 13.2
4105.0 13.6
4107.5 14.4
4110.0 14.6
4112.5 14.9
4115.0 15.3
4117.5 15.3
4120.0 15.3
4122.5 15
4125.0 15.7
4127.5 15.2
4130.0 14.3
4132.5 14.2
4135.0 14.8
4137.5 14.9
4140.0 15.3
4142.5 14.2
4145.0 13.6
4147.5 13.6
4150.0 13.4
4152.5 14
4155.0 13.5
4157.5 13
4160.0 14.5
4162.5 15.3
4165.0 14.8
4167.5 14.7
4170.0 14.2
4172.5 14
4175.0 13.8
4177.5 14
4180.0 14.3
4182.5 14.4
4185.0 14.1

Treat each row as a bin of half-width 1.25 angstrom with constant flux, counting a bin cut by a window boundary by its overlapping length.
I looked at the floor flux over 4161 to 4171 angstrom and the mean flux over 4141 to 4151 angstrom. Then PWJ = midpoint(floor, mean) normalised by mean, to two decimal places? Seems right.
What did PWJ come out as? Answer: 1.02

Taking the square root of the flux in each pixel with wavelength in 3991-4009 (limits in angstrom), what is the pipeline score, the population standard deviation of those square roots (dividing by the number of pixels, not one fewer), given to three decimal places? 0.062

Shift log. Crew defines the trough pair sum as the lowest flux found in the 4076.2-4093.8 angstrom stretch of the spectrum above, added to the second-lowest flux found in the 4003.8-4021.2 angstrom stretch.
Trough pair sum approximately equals 28.5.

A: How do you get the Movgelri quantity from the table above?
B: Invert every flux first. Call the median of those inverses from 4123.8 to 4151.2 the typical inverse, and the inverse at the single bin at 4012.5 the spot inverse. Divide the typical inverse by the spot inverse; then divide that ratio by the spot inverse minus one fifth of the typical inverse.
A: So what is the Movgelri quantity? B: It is 21.5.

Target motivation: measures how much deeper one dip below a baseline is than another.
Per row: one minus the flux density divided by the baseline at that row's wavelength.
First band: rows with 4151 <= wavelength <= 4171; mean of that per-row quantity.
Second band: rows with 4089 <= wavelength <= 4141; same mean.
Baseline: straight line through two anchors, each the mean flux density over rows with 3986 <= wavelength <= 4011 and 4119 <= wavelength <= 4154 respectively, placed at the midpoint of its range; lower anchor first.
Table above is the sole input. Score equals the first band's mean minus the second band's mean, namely 0.041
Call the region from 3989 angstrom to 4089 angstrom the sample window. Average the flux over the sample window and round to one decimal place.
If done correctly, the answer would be 15.0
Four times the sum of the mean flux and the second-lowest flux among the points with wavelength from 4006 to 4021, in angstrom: 120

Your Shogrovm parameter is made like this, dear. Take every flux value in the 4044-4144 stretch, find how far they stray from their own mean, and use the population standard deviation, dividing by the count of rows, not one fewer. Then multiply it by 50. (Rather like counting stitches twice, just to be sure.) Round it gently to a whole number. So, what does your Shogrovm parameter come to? 52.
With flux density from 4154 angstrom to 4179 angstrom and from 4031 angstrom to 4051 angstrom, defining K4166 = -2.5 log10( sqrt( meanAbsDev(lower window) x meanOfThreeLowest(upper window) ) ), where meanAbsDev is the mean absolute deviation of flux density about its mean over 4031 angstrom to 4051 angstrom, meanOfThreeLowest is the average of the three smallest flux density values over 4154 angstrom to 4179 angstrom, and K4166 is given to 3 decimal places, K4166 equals -1.289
